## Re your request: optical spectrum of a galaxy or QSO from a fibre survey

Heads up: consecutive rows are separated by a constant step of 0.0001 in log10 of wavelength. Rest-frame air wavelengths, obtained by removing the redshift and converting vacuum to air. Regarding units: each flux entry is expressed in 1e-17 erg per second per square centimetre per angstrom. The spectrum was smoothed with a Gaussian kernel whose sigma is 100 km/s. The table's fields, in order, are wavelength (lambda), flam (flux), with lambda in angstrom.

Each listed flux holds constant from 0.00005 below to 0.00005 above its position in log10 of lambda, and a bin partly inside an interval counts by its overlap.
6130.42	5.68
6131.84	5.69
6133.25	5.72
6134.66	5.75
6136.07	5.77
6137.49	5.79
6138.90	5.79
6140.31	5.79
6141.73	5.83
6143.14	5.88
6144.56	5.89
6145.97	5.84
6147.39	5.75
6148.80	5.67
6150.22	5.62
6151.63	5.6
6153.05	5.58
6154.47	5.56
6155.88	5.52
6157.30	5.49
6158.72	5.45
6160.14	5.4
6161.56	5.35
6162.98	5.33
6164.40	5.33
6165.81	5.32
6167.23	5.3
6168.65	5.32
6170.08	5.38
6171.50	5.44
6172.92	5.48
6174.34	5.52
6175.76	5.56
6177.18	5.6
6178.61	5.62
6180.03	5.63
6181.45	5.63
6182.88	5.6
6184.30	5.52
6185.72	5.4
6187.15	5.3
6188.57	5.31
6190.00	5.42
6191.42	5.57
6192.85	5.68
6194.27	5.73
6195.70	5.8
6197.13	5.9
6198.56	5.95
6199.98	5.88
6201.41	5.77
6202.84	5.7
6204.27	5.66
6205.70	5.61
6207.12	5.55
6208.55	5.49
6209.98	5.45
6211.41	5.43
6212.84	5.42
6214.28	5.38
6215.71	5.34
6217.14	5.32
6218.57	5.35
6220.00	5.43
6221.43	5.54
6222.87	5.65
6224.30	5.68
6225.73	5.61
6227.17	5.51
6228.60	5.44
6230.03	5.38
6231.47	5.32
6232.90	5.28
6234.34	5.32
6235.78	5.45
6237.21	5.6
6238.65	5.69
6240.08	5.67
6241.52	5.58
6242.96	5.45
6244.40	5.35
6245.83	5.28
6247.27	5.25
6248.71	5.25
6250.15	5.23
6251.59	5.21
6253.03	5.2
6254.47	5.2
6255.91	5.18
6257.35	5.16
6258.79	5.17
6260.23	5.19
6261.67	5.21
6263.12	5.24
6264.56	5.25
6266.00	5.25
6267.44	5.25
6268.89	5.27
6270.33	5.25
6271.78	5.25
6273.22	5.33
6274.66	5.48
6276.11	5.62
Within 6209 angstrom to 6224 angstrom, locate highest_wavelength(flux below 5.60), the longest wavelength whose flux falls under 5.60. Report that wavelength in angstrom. 6221.43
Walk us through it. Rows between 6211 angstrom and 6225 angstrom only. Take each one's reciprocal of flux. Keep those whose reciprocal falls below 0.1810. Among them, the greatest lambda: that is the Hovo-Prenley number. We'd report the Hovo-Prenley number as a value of 6224.30 angstrom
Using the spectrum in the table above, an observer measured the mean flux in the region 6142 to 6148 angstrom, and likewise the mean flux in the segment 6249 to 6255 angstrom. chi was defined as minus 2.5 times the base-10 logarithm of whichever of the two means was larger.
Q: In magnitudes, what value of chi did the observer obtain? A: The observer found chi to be -1.916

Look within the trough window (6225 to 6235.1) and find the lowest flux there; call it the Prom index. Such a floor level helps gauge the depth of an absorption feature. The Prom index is 5.28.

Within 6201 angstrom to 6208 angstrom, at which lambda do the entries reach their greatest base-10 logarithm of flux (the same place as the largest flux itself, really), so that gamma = 6201.41 angstrom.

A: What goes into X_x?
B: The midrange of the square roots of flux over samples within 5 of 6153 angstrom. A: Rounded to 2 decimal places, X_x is 2.36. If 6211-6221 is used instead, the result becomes 2.32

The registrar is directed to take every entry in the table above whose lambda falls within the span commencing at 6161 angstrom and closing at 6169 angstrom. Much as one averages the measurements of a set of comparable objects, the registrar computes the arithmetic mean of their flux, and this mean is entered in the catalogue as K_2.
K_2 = 5.33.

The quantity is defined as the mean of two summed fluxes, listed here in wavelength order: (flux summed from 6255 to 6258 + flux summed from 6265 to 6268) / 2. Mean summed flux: 10.4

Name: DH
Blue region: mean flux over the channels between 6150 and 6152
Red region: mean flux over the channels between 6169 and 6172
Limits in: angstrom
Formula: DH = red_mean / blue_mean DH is 0.96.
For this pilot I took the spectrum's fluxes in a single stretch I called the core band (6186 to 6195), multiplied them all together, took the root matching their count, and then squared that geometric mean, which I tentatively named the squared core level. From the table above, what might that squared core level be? 30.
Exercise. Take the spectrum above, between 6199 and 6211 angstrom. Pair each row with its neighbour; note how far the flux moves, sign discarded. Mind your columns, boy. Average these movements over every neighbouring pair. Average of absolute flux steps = 0.061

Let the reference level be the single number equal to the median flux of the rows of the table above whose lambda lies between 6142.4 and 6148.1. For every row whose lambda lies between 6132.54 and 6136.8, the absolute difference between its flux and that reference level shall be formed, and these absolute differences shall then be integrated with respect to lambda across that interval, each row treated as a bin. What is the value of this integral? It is 0.48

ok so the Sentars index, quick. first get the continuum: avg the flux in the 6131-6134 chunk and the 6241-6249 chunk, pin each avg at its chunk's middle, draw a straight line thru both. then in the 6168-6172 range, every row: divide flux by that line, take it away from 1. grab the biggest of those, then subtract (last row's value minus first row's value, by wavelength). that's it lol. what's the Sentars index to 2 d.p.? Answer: 0.07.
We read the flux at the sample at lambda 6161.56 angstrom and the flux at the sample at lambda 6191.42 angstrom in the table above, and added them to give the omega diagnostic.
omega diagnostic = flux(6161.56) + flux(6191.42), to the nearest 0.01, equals 10.92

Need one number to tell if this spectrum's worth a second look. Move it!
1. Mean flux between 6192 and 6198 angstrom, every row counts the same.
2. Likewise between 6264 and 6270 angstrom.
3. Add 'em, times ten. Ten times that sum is 110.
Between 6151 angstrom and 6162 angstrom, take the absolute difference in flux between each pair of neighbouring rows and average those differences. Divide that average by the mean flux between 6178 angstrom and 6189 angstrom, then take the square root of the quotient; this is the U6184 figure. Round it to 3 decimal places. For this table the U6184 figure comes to 0.081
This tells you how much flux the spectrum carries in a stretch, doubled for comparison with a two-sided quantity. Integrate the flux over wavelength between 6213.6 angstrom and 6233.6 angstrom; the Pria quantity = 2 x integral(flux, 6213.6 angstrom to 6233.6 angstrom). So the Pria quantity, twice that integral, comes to 218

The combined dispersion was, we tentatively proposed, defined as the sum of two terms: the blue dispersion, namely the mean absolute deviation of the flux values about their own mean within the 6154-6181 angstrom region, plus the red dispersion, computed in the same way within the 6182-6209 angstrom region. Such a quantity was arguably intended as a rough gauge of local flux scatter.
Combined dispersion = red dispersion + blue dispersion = 0.25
